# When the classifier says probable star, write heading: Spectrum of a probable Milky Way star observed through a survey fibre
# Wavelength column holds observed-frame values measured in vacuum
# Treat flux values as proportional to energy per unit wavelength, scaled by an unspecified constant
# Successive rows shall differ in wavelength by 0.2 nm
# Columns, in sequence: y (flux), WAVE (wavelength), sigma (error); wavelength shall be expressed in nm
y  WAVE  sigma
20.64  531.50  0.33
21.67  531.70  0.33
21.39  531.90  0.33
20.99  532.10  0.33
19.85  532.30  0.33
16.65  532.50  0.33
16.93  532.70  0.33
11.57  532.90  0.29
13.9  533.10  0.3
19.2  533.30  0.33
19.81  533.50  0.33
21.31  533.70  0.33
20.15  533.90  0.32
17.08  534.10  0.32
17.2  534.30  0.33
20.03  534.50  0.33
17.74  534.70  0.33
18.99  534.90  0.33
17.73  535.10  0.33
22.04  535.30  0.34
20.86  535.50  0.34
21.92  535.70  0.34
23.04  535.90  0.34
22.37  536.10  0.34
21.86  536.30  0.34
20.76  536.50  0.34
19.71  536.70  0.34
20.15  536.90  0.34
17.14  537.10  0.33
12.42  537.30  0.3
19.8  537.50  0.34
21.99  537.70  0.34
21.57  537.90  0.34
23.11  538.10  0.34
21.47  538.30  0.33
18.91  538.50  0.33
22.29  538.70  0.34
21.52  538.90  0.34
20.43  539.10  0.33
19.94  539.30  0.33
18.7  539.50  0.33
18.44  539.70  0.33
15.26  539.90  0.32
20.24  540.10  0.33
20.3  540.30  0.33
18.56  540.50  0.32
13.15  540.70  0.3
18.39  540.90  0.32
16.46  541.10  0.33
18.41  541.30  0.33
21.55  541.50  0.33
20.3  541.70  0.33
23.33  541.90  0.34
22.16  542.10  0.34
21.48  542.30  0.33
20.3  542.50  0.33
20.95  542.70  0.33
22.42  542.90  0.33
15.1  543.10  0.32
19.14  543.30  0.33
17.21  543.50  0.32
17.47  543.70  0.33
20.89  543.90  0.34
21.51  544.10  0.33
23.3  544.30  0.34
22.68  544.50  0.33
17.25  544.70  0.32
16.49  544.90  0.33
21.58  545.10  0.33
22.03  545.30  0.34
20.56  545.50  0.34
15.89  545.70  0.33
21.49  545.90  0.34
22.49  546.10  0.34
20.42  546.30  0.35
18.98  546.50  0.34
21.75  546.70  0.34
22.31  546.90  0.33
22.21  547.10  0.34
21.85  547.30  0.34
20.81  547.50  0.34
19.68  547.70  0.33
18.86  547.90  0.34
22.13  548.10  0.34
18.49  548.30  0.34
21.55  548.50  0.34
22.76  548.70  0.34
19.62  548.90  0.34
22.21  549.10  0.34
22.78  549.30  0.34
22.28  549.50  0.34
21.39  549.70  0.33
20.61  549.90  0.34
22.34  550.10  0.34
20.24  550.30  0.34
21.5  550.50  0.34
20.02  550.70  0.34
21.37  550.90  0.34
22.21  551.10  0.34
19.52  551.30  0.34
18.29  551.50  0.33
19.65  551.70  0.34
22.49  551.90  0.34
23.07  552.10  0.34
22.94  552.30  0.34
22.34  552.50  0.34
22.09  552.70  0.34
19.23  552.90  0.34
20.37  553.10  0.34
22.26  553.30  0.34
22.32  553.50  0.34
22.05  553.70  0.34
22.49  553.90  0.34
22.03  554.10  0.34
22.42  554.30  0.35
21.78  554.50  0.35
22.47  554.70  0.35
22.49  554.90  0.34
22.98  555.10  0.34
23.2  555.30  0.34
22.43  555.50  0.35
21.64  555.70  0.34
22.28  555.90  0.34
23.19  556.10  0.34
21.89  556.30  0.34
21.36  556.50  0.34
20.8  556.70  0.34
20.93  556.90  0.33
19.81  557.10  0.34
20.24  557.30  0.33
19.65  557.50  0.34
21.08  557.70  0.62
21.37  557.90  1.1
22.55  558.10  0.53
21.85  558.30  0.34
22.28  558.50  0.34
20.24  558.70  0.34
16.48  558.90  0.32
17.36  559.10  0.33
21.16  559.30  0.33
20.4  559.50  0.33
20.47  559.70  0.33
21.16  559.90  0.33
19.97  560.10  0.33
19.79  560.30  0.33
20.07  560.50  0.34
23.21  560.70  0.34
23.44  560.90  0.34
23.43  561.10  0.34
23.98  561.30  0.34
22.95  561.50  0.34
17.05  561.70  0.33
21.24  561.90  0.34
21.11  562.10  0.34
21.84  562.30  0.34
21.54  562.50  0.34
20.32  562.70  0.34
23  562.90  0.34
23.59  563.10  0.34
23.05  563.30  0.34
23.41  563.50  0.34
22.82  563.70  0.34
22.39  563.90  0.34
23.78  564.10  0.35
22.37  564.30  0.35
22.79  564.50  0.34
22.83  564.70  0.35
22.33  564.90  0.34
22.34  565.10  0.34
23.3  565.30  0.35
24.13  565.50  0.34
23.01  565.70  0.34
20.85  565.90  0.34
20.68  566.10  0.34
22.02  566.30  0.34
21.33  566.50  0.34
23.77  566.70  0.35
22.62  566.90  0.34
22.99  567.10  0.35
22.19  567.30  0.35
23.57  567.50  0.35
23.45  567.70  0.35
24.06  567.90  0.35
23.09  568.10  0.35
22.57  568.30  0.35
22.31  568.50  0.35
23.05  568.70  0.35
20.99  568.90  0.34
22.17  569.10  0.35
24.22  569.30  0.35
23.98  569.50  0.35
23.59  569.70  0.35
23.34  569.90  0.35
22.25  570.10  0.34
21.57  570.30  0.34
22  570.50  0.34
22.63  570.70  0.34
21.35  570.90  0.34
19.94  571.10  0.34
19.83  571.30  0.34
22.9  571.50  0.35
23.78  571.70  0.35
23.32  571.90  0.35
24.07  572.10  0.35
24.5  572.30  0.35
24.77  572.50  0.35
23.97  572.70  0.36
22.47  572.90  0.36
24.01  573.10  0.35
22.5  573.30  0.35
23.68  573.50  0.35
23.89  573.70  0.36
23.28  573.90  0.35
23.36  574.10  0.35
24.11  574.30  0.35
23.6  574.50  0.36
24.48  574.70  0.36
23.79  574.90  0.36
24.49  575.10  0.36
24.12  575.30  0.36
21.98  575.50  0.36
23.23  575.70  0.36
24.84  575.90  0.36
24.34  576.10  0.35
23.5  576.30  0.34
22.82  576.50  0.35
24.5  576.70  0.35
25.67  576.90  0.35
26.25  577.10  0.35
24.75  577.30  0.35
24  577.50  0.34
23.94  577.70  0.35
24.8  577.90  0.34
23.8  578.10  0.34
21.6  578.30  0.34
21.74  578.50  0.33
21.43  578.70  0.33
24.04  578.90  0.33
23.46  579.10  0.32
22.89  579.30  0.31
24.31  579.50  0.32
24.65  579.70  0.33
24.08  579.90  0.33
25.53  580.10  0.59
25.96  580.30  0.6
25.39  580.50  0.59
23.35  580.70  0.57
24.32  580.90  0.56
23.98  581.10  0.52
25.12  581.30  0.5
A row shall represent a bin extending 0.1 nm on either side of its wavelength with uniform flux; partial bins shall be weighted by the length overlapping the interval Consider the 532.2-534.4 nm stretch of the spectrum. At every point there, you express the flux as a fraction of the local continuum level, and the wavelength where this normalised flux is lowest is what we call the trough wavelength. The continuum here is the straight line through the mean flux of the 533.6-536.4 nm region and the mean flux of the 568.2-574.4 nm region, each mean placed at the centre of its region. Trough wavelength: 532.90 nm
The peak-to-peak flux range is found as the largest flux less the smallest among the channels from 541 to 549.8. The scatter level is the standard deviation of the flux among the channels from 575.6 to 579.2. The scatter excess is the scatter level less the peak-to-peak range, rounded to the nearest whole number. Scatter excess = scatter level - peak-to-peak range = -7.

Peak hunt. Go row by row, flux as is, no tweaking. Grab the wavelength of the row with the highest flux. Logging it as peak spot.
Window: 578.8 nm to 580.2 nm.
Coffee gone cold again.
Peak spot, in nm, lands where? 580.10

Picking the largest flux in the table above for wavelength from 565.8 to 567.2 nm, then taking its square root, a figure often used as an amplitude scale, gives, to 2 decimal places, 4.88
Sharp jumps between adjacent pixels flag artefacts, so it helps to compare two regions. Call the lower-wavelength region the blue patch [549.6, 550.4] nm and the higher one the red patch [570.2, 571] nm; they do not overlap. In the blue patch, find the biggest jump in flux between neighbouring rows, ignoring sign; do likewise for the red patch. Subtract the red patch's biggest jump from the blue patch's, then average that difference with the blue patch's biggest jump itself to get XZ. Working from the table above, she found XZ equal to 1.46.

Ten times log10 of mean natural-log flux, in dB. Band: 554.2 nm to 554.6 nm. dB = 4.91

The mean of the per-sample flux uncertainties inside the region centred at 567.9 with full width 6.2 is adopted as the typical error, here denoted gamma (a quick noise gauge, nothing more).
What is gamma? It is 0.345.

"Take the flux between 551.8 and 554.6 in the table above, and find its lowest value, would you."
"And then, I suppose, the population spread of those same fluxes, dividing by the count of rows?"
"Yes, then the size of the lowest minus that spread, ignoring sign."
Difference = 18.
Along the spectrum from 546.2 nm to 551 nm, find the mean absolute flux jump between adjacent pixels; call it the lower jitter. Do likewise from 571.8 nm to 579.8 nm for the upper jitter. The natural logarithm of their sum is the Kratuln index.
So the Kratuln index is 0.9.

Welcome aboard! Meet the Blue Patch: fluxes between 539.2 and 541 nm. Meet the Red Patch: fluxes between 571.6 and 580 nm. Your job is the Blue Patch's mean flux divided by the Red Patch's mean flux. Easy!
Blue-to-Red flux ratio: 0.761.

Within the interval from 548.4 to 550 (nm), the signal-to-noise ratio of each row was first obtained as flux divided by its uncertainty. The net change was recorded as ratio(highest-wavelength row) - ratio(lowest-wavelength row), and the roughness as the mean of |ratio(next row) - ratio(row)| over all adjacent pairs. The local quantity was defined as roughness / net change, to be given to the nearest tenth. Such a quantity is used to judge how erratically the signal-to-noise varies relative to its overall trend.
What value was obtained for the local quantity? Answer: -1.5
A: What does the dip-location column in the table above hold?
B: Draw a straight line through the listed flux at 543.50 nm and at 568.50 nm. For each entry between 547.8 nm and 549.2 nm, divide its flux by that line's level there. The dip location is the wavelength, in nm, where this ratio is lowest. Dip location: 548.30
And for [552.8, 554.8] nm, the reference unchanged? 552.90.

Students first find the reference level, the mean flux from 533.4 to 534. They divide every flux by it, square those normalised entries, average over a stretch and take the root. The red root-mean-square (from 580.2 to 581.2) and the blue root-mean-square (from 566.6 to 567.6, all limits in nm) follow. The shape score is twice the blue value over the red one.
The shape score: 1.87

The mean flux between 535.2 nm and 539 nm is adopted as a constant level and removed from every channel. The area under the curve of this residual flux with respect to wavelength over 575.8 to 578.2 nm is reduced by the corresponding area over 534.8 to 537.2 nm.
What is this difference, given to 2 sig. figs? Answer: 9.3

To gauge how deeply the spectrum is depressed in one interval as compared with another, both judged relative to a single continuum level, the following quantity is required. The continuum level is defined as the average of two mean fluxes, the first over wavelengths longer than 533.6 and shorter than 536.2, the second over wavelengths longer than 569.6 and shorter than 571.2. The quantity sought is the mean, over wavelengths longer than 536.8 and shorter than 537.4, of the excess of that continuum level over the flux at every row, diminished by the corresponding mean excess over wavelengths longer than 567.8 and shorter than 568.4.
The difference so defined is 6.7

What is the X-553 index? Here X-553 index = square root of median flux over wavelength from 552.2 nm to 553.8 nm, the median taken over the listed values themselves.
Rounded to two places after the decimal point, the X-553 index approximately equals 4.71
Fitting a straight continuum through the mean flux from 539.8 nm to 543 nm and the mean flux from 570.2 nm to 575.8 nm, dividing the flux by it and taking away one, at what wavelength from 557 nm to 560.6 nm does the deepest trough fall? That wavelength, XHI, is 558.90 nm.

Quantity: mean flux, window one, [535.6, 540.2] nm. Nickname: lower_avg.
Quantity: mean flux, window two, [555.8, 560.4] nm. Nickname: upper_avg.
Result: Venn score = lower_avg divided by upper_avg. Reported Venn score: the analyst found 0.97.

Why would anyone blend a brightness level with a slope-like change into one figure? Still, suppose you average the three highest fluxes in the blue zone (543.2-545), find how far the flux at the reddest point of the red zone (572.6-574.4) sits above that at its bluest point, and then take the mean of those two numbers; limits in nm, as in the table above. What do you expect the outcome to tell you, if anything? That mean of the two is 11.3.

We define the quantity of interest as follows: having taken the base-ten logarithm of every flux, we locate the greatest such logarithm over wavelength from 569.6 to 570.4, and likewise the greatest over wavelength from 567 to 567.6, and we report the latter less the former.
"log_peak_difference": 0.00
